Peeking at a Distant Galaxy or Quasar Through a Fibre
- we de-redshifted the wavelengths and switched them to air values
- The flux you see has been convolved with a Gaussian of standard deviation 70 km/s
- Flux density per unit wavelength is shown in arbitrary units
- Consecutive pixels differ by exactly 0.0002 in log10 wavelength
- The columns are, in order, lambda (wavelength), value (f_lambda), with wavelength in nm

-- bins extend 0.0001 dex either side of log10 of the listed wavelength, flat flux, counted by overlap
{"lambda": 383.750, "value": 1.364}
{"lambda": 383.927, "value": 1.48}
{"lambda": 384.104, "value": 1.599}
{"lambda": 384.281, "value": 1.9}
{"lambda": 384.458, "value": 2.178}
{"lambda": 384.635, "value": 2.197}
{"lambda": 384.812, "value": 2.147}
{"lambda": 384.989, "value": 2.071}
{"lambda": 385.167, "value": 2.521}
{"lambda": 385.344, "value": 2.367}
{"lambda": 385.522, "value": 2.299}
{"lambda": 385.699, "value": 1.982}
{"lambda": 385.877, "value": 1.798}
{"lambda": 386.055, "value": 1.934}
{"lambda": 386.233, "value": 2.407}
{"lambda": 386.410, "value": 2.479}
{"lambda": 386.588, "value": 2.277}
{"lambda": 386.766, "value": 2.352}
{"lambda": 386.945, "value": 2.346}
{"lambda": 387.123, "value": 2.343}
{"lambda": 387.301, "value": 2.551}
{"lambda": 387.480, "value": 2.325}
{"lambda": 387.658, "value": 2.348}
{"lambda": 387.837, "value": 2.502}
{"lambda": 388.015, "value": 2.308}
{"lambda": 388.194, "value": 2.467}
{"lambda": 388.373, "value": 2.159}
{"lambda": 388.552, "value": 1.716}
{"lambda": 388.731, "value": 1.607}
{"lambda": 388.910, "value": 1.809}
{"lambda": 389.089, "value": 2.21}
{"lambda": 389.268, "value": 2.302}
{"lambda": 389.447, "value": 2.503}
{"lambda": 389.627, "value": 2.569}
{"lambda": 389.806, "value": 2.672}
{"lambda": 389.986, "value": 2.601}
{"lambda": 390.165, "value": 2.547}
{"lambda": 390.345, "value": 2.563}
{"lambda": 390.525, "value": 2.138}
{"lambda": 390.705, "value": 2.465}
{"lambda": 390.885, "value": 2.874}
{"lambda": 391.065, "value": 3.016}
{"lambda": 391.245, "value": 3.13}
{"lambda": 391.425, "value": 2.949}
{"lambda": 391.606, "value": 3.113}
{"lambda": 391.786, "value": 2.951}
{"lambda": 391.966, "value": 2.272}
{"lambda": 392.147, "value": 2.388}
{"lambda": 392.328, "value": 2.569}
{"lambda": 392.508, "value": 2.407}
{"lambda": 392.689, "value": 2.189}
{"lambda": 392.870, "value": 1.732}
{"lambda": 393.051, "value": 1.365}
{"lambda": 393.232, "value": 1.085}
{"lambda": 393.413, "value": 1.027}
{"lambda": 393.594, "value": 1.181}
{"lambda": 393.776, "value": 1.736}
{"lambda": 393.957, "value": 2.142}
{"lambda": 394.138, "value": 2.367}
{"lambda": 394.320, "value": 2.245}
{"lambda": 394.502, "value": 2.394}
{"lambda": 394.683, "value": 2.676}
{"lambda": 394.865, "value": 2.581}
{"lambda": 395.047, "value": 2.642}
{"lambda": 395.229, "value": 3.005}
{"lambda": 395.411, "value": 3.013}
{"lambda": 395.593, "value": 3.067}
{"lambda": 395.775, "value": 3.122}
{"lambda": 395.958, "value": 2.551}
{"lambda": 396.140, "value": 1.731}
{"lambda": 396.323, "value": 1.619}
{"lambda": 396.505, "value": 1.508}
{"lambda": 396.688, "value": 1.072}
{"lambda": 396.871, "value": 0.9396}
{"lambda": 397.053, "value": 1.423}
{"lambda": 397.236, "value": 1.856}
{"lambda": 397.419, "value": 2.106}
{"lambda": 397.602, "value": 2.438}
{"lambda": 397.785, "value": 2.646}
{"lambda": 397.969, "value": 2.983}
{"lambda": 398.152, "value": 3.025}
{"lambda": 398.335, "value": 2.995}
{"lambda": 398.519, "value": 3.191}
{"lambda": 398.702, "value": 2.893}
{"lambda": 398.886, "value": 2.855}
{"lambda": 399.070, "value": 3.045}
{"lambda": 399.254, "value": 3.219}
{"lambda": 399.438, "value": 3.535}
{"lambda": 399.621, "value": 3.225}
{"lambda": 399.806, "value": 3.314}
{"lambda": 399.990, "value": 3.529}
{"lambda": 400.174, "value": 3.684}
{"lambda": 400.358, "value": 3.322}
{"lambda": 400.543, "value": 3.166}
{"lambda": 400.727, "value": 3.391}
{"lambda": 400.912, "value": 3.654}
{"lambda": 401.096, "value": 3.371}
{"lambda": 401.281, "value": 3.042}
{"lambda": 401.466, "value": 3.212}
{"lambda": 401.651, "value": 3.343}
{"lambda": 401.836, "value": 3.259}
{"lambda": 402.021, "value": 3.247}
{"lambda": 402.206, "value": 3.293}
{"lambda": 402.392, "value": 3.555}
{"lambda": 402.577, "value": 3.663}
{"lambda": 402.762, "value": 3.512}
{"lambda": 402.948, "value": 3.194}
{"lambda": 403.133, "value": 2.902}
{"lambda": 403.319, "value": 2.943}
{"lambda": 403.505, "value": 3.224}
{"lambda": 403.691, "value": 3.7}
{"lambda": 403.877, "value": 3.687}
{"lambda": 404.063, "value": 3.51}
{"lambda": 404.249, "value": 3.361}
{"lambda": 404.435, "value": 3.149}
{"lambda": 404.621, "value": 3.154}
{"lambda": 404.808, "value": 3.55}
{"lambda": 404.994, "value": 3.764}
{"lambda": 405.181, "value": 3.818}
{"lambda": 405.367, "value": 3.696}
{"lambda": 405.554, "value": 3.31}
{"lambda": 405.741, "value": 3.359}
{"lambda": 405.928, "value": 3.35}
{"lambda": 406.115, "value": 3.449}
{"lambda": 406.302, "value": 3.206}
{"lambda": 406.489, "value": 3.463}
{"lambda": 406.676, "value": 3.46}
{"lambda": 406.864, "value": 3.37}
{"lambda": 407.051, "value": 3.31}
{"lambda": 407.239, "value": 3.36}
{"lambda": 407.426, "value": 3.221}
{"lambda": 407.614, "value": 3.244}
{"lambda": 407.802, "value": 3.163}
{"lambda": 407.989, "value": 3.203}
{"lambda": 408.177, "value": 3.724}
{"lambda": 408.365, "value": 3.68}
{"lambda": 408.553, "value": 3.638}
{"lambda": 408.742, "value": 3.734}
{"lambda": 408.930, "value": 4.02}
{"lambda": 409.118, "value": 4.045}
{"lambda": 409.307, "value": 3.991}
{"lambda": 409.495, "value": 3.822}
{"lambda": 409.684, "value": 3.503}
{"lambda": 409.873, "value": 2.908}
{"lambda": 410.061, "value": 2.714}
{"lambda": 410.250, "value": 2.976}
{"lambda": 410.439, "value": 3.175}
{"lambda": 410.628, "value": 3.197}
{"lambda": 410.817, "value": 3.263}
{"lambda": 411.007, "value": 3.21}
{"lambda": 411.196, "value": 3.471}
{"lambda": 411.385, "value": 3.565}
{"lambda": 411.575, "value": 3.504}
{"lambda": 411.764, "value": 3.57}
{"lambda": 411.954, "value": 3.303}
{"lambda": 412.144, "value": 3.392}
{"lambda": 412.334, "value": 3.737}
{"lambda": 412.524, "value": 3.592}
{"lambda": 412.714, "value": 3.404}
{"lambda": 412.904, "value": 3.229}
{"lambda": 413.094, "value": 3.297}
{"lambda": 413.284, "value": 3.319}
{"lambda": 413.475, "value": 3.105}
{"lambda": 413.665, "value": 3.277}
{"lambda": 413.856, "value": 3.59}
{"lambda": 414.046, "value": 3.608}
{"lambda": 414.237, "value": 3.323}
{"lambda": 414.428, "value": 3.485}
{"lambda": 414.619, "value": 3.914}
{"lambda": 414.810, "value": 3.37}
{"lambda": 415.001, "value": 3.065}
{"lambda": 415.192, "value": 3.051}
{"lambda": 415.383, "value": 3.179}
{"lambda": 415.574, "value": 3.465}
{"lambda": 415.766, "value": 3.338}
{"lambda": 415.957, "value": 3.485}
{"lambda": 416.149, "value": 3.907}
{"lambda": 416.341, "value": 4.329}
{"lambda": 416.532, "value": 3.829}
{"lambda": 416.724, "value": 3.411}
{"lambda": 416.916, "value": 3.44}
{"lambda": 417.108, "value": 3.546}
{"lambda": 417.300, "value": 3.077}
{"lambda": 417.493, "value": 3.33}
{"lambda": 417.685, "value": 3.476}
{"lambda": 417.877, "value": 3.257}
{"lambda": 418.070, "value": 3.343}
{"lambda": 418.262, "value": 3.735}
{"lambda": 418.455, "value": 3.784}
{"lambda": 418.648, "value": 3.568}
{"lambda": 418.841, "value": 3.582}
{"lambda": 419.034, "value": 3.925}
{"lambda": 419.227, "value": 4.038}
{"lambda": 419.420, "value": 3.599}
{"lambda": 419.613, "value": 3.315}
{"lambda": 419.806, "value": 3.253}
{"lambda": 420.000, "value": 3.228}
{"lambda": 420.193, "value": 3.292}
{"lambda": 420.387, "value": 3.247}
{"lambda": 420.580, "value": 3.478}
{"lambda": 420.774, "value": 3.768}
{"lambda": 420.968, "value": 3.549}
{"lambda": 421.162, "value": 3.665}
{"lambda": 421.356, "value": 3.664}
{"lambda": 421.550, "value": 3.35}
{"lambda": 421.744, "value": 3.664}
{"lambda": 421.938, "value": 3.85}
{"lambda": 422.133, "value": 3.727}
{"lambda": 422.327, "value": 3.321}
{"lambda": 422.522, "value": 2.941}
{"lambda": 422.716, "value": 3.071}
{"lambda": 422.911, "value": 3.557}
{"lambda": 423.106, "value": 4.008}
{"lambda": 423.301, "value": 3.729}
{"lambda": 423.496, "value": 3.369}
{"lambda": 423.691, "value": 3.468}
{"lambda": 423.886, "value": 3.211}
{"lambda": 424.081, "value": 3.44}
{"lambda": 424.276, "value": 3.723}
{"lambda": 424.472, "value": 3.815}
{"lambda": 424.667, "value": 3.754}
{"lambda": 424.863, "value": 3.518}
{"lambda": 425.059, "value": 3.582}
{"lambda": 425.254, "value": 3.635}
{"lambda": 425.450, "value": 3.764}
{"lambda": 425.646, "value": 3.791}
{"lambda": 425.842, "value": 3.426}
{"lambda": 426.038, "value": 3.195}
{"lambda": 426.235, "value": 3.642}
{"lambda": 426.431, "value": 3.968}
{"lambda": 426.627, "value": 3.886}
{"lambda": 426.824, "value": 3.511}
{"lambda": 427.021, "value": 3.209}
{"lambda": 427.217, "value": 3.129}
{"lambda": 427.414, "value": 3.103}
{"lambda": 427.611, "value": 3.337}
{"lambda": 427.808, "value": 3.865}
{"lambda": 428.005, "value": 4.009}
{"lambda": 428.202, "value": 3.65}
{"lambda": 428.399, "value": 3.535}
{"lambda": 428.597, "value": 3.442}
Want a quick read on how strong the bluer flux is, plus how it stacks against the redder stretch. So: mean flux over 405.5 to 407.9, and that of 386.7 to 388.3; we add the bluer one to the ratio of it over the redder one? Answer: 3.1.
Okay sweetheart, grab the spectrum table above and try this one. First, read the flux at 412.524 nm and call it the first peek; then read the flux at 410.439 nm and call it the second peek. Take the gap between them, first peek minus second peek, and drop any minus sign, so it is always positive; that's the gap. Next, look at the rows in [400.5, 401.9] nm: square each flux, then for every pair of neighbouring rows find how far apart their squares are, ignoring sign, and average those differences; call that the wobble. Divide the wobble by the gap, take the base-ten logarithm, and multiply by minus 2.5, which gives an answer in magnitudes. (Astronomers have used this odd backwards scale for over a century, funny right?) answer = -1.3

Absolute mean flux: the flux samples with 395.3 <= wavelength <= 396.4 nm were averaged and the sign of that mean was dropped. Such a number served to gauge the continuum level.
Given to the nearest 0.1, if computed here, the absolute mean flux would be 2.5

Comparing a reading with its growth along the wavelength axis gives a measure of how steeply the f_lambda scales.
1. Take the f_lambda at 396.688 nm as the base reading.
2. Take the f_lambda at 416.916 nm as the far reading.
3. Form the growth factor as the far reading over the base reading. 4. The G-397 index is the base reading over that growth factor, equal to 0.3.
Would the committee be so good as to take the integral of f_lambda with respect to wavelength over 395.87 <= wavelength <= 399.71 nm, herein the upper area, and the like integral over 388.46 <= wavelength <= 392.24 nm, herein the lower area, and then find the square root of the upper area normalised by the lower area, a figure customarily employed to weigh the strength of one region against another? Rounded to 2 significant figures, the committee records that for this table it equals 0.99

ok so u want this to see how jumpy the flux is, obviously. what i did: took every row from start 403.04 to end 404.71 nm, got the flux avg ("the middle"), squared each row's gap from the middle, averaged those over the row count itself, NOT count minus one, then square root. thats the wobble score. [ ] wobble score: 0.28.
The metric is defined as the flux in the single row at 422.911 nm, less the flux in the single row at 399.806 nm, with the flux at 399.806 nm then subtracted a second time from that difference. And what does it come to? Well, -3.07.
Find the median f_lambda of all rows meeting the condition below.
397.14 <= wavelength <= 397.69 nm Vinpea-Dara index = 2.1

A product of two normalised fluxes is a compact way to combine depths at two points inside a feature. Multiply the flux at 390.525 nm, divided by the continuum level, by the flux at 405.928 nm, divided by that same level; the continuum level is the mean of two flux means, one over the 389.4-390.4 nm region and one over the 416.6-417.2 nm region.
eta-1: 0.8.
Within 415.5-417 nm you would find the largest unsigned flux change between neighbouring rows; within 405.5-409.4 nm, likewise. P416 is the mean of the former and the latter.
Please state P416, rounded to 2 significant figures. 0.51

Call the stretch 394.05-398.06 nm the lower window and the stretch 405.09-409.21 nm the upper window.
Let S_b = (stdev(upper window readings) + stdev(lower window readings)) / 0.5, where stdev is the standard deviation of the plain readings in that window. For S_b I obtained 1.8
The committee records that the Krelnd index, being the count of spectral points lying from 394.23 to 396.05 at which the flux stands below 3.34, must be 10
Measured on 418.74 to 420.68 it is 5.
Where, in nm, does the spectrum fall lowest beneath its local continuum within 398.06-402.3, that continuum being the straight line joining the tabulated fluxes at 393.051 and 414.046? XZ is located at 401.281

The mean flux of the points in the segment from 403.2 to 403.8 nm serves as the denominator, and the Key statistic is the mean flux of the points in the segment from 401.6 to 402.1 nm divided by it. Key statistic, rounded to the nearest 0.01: 1.00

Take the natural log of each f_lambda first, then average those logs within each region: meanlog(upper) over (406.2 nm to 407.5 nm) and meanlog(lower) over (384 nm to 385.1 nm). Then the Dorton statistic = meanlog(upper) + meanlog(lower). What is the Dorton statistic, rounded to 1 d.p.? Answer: 1.9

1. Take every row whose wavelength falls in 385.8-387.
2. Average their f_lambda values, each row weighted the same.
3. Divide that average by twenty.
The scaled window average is 0.111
